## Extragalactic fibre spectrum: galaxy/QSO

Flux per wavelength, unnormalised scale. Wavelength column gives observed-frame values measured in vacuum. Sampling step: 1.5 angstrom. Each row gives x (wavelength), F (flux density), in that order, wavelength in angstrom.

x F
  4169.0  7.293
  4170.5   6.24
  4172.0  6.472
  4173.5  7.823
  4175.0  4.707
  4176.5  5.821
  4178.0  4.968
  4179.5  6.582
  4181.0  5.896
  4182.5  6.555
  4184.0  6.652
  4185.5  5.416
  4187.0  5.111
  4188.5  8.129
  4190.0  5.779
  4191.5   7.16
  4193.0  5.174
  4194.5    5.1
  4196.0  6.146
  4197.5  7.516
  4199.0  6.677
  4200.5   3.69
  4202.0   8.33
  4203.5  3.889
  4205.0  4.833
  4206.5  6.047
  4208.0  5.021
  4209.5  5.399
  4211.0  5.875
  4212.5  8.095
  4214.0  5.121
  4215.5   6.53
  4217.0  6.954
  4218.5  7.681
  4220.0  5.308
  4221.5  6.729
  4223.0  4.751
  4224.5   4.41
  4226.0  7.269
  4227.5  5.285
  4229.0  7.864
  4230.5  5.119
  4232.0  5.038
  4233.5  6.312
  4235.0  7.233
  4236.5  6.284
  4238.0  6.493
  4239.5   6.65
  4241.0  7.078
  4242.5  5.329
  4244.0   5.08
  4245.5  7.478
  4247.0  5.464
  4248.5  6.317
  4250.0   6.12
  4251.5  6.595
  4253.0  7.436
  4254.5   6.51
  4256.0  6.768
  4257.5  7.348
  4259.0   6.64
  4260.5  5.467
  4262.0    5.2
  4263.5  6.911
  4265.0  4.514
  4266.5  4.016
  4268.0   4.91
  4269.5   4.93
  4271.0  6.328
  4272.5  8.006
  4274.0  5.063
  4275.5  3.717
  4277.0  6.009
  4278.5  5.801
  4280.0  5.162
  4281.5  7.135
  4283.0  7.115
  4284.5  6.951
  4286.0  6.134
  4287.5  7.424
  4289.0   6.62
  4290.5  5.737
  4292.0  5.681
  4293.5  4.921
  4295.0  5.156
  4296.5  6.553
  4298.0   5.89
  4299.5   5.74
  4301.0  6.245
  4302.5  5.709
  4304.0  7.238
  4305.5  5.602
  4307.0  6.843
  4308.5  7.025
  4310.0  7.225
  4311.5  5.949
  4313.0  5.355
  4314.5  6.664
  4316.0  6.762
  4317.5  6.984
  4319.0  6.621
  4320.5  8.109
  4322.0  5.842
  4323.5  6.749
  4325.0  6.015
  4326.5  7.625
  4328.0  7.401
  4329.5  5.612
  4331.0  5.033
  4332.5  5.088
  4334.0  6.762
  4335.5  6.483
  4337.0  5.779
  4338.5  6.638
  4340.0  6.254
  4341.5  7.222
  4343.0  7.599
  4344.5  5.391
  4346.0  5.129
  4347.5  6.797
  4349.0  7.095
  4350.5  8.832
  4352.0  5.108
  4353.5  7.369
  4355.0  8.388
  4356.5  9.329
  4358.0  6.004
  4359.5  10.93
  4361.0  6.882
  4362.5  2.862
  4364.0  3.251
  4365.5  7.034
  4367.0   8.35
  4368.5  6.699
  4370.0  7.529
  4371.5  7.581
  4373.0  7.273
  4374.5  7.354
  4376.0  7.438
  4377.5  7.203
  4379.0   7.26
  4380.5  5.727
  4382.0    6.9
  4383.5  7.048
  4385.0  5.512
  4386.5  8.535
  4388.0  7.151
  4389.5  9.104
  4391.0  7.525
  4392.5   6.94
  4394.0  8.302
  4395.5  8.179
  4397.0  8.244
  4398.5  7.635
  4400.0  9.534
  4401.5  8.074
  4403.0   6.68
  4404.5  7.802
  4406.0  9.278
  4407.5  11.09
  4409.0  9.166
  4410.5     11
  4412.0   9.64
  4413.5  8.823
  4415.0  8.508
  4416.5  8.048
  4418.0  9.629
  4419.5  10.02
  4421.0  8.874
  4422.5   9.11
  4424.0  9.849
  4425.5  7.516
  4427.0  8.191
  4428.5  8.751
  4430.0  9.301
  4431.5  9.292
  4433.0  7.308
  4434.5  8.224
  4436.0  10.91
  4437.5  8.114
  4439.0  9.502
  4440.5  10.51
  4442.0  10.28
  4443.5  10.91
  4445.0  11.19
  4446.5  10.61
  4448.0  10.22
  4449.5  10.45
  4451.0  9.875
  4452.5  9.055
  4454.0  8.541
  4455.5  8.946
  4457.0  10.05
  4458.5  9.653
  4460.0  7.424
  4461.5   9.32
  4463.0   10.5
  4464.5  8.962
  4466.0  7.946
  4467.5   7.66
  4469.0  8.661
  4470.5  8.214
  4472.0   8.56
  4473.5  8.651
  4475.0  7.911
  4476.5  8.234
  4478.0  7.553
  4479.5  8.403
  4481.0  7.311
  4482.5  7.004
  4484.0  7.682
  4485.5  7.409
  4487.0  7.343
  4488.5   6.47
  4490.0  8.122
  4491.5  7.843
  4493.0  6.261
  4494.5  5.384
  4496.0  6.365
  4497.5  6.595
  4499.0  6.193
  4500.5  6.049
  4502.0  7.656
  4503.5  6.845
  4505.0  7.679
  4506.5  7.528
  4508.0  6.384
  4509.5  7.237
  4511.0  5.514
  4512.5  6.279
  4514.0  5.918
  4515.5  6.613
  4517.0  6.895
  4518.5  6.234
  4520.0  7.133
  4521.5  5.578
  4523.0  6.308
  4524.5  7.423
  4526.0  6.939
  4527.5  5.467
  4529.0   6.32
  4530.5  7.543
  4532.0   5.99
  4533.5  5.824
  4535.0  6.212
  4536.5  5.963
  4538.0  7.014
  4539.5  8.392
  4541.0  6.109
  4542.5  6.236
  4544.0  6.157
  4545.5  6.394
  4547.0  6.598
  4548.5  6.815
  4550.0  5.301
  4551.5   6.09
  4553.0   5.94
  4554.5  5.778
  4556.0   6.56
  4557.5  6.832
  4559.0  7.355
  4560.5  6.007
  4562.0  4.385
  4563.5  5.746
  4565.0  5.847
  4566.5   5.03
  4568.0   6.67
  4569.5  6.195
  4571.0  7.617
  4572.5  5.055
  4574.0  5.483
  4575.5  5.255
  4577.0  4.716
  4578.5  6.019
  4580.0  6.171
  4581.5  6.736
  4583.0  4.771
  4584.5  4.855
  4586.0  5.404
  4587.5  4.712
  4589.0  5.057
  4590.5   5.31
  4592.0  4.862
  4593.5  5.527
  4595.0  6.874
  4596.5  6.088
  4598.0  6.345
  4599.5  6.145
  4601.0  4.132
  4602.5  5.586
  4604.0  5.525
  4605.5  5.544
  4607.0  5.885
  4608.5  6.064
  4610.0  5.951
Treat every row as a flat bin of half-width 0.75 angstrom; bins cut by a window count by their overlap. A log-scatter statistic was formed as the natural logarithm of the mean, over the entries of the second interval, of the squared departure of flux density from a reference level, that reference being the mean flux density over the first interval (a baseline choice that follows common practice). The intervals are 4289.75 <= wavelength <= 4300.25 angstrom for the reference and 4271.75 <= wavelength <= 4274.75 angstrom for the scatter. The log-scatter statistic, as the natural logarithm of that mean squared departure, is 1.07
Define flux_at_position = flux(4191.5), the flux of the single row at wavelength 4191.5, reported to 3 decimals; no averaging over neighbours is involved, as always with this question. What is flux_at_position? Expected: 7.160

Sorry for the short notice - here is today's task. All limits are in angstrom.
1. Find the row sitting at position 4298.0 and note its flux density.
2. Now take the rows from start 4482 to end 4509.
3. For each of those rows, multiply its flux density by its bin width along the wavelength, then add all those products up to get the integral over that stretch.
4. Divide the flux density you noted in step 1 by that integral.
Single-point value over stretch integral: 0.0315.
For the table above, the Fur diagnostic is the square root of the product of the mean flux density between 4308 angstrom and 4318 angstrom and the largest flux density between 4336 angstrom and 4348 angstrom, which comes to 7.1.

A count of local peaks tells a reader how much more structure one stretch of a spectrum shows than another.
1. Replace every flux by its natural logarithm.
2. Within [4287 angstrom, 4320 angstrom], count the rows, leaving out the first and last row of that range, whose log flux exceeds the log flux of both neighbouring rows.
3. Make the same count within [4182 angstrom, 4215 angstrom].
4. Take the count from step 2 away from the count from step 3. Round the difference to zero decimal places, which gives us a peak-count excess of 2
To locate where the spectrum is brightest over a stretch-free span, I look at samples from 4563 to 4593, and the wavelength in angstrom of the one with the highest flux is 4571.0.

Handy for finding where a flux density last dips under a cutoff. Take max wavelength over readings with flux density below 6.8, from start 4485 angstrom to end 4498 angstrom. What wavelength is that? 4497.5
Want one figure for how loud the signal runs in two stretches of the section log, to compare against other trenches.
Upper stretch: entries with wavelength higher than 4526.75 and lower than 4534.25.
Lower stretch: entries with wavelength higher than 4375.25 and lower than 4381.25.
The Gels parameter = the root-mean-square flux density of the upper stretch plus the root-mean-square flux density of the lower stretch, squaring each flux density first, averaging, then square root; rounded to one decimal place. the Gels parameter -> 13.2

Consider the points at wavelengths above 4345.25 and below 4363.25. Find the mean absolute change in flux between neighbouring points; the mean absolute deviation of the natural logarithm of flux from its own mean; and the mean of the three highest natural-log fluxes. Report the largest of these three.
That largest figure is 2.5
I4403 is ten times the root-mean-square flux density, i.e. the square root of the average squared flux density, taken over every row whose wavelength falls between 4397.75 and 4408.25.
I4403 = 87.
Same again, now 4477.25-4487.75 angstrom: 75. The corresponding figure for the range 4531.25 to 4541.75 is 66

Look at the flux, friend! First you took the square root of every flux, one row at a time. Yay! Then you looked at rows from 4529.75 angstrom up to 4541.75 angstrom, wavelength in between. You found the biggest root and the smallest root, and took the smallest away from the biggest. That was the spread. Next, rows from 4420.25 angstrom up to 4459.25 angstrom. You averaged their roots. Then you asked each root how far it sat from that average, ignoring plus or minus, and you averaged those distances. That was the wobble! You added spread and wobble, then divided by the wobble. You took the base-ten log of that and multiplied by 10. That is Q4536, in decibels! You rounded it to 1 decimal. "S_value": 6.4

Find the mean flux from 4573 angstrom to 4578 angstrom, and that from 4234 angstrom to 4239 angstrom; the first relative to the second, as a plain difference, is -1.5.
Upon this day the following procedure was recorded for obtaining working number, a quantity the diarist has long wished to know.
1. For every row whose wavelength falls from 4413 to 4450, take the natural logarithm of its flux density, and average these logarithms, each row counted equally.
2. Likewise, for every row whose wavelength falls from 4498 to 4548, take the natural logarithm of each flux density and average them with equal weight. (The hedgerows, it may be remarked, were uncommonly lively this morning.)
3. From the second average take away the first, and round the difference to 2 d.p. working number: -0.35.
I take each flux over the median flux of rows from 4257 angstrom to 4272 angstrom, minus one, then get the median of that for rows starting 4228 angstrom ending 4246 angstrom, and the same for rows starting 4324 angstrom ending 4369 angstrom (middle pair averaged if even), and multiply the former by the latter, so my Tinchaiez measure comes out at 0.05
